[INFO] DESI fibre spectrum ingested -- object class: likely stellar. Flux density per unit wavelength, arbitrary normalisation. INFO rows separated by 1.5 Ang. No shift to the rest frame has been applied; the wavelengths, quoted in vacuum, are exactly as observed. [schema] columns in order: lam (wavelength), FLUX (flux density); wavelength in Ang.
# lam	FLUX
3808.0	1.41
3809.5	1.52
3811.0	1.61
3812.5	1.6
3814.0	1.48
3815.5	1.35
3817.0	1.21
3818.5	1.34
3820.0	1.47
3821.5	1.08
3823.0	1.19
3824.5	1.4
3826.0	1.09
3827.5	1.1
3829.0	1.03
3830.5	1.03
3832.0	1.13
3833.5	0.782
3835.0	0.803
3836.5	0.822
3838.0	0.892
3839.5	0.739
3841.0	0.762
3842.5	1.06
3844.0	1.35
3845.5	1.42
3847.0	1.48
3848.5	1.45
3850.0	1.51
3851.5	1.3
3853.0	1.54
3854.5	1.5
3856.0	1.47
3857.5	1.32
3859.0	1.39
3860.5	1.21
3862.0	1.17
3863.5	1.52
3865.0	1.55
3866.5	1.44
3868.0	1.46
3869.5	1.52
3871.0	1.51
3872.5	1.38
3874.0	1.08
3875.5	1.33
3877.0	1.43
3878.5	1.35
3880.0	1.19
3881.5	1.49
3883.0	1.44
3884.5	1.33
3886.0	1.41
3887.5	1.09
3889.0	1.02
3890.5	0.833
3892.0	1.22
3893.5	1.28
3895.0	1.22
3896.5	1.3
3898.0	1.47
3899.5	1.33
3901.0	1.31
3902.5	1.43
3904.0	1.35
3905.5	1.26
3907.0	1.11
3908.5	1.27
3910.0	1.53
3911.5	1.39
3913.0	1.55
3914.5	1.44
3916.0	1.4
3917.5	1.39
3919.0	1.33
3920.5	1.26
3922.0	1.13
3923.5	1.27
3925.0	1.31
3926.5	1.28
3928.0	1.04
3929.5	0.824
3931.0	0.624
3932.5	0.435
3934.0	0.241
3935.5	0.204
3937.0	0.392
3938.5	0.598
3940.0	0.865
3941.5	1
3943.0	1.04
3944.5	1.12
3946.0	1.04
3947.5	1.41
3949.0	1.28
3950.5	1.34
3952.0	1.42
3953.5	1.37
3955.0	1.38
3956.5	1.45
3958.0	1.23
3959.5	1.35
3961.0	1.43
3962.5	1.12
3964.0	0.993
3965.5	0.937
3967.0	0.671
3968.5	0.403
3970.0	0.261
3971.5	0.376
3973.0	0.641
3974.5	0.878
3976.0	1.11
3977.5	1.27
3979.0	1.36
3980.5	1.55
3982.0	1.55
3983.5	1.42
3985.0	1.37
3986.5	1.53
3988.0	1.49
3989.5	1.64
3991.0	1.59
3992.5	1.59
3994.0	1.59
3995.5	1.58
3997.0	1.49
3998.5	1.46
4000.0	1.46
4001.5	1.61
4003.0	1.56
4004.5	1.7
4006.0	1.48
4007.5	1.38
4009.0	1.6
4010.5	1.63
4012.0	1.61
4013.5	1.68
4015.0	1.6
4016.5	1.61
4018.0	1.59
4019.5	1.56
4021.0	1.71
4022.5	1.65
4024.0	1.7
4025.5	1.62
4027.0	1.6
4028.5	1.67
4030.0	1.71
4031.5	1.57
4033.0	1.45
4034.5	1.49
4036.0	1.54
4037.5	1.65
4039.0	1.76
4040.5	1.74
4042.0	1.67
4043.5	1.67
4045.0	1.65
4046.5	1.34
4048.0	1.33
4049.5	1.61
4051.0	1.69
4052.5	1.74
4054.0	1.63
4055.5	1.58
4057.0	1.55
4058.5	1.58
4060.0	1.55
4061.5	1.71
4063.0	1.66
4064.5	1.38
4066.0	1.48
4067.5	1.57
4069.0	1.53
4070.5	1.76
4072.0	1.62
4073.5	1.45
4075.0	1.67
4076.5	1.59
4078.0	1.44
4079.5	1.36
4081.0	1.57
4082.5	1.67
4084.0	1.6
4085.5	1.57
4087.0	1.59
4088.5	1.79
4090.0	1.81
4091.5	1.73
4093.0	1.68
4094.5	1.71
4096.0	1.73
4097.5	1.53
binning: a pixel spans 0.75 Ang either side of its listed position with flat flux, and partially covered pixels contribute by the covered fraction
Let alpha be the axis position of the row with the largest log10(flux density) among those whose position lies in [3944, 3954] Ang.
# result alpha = 3952.0 Ang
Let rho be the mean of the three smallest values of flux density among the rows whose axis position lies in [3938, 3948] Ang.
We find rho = 0.8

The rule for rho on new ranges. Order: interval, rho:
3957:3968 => 0.9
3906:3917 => 1.3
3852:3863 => 1.2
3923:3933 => 0.6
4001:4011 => 1.5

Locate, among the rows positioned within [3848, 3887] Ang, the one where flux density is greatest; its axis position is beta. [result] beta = 3865.0 Ang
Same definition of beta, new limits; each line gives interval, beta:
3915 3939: 3916.0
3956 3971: 3956.5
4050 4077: 4070.5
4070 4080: 4070.5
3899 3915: 3913.0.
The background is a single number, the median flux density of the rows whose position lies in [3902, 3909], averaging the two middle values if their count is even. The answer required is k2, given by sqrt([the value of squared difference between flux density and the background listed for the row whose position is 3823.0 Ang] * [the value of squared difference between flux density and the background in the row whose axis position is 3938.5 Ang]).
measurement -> 0.054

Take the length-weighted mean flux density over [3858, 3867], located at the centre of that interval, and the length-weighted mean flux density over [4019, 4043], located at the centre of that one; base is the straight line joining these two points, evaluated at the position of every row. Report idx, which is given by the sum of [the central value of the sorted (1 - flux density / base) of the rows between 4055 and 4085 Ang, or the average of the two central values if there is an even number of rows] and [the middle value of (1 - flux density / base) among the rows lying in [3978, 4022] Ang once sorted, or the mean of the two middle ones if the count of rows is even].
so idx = 0.07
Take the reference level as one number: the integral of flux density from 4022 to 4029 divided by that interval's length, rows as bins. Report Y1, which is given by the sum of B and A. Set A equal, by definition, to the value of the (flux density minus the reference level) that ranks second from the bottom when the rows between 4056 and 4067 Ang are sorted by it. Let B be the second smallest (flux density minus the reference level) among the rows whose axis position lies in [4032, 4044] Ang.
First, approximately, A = -0.2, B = -0.16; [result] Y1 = -0.32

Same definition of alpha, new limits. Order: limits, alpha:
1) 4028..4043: 4039.0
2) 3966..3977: 3976.0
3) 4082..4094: 4090.0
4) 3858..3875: 3865.0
